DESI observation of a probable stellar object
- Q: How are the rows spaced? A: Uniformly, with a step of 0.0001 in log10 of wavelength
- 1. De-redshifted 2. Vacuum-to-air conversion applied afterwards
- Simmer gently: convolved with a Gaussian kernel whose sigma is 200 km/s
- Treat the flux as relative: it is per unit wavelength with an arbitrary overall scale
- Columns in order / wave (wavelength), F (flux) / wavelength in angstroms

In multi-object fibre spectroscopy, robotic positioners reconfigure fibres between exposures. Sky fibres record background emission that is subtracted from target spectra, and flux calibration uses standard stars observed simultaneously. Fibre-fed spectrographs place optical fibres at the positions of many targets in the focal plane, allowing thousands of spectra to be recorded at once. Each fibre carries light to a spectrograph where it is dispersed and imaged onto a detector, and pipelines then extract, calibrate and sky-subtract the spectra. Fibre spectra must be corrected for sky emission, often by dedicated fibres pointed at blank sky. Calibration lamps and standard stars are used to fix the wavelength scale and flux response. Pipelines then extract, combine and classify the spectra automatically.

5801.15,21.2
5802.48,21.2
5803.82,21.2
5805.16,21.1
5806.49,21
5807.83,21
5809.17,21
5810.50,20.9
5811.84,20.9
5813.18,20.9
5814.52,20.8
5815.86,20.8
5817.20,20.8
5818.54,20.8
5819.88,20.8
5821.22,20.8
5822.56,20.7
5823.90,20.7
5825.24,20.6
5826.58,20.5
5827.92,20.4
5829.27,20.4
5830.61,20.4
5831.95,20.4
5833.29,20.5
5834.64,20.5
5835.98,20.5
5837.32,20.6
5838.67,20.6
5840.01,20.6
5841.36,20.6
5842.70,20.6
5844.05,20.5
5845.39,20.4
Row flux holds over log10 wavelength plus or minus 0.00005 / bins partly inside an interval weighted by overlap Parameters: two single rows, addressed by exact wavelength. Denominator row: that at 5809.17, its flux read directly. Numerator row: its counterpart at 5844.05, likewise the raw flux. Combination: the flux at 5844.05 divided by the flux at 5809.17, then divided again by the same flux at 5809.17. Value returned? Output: 0.0465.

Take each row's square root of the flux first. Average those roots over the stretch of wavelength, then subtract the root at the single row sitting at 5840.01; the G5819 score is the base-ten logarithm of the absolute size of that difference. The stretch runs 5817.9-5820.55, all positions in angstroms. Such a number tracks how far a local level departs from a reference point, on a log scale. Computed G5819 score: -1.7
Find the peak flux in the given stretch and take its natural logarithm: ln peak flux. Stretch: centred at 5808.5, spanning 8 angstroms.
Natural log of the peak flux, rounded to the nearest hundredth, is 3.05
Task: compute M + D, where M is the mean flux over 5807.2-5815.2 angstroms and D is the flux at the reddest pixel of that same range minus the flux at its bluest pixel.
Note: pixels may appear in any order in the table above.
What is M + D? 20.7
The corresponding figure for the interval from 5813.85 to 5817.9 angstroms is 20.8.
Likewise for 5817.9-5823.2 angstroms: 20.7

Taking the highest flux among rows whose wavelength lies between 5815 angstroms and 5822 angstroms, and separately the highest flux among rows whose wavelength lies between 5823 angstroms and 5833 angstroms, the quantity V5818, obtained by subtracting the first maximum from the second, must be -0.10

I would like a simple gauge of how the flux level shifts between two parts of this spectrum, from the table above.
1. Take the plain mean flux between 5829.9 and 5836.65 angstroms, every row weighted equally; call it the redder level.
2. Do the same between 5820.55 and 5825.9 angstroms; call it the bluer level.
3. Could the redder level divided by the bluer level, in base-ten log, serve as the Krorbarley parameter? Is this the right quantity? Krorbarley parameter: -0.005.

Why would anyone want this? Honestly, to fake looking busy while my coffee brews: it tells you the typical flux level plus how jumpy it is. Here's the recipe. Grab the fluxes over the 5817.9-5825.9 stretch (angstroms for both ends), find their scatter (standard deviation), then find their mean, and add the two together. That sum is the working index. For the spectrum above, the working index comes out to 20.8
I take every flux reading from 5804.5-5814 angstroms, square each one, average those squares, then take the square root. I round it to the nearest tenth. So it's 21.0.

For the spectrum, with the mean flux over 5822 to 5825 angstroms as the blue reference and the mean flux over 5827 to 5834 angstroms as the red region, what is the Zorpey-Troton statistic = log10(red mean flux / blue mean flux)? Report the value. -0.006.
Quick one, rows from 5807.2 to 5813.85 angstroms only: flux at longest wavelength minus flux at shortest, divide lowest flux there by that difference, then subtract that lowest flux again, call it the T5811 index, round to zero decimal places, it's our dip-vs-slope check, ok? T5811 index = -230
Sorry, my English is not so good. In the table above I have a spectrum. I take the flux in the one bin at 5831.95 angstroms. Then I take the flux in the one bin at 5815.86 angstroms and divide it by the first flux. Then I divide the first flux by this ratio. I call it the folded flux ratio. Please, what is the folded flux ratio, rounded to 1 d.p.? 20.0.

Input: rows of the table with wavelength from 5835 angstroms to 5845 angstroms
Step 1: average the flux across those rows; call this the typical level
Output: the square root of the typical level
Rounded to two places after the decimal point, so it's 4.54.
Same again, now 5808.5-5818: 4.57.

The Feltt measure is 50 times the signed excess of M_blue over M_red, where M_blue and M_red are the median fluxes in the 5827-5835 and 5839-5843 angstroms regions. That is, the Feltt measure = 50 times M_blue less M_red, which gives -10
